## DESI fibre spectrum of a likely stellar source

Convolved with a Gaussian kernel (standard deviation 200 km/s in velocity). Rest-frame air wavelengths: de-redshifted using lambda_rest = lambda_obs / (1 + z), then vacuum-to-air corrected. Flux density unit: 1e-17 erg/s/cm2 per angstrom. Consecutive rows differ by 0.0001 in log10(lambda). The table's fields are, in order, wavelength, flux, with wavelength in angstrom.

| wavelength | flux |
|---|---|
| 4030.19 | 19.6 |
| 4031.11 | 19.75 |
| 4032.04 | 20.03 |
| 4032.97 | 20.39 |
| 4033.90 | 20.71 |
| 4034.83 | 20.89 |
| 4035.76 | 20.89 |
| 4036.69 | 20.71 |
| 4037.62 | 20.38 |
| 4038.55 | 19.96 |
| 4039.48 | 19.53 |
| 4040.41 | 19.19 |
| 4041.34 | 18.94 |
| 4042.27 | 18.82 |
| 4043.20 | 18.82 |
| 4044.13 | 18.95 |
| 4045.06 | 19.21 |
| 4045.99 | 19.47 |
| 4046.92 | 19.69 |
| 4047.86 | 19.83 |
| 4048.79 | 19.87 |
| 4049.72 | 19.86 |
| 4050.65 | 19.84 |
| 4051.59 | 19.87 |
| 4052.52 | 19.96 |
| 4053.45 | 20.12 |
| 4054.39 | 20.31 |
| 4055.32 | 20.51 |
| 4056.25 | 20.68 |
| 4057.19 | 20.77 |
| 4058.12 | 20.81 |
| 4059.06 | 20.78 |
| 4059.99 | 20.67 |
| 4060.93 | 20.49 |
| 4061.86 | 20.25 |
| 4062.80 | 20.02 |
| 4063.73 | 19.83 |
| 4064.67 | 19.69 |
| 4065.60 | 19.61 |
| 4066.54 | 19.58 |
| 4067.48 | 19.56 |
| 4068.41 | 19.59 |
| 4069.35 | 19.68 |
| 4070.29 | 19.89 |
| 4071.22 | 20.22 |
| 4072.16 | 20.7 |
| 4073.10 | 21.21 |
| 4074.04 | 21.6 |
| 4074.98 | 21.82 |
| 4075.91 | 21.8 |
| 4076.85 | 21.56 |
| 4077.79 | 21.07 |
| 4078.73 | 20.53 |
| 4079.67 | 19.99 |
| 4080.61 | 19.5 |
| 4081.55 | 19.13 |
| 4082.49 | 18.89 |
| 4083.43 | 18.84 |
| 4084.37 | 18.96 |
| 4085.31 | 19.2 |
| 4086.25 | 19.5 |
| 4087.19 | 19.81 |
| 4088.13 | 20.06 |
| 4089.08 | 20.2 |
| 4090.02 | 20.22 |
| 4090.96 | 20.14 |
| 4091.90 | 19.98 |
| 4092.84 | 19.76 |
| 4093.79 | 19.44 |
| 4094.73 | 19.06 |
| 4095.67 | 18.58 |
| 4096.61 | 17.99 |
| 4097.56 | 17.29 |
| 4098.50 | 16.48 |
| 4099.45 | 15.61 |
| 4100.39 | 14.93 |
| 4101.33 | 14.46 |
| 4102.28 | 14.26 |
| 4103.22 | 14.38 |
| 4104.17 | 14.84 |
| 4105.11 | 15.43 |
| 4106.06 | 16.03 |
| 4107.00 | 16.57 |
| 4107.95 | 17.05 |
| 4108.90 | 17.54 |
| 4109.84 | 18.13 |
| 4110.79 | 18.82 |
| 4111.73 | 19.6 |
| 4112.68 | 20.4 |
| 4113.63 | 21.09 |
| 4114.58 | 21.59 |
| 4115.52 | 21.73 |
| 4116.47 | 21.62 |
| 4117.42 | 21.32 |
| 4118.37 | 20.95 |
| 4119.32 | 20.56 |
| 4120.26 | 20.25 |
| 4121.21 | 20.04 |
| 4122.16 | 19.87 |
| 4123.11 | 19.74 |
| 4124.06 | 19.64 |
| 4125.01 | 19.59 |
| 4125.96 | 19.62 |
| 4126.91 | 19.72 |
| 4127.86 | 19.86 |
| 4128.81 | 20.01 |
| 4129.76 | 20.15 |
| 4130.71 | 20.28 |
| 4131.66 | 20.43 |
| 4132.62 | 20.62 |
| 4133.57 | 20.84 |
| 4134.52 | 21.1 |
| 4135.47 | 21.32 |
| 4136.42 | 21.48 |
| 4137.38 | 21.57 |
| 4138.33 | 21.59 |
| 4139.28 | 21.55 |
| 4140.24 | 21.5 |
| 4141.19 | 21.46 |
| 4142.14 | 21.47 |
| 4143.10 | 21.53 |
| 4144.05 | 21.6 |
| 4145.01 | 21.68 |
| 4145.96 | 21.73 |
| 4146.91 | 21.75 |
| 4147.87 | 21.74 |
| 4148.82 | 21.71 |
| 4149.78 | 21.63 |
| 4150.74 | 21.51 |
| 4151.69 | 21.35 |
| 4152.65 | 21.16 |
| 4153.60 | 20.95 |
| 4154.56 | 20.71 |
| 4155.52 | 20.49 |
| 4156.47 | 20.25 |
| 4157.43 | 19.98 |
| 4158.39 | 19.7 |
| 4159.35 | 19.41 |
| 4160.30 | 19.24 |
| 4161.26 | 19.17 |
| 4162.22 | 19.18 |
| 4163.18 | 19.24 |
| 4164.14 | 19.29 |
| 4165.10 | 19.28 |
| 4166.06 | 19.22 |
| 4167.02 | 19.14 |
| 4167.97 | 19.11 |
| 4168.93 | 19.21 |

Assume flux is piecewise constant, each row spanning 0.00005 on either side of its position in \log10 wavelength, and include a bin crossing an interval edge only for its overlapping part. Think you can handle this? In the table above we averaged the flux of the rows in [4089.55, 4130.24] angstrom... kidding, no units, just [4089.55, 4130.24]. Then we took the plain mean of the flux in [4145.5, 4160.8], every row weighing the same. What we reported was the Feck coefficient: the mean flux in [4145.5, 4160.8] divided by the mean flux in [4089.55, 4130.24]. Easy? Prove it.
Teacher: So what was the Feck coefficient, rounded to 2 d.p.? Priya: 1.11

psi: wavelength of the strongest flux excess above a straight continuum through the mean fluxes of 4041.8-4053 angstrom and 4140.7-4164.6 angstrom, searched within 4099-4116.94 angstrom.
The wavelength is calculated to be 4115.52 angstrom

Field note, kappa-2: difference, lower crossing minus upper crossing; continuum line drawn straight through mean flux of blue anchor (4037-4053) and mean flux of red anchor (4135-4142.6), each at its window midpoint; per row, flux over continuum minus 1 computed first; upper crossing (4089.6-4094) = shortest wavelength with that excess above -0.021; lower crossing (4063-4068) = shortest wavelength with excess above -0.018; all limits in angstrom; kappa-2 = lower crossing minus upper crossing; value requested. -26.3 angstrom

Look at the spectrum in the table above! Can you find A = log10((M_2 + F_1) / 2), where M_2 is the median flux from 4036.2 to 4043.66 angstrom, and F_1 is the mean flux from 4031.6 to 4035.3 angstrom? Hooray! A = 1.30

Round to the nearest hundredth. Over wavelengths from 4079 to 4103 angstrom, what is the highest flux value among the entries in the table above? 20.22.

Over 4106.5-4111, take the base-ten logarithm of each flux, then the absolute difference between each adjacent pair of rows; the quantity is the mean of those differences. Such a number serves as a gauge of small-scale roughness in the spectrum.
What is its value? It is 0.014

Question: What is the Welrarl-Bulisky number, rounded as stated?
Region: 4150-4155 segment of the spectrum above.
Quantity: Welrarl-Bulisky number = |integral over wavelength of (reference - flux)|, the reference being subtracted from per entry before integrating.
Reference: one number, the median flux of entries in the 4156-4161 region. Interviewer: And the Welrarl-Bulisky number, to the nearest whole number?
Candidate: 7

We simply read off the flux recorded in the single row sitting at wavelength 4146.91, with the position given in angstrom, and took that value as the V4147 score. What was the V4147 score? 21.75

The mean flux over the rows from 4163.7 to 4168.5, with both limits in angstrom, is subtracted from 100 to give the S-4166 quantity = 80.8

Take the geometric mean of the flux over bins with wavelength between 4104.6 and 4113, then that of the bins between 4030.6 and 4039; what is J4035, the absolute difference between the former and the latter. 2.7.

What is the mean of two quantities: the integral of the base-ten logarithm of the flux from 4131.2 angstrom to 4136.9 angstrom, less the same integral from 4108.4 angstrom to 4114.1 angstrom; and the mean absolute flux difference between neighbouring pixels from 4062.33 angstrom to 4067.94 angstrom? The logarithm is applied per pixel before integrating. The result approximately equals 0.2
